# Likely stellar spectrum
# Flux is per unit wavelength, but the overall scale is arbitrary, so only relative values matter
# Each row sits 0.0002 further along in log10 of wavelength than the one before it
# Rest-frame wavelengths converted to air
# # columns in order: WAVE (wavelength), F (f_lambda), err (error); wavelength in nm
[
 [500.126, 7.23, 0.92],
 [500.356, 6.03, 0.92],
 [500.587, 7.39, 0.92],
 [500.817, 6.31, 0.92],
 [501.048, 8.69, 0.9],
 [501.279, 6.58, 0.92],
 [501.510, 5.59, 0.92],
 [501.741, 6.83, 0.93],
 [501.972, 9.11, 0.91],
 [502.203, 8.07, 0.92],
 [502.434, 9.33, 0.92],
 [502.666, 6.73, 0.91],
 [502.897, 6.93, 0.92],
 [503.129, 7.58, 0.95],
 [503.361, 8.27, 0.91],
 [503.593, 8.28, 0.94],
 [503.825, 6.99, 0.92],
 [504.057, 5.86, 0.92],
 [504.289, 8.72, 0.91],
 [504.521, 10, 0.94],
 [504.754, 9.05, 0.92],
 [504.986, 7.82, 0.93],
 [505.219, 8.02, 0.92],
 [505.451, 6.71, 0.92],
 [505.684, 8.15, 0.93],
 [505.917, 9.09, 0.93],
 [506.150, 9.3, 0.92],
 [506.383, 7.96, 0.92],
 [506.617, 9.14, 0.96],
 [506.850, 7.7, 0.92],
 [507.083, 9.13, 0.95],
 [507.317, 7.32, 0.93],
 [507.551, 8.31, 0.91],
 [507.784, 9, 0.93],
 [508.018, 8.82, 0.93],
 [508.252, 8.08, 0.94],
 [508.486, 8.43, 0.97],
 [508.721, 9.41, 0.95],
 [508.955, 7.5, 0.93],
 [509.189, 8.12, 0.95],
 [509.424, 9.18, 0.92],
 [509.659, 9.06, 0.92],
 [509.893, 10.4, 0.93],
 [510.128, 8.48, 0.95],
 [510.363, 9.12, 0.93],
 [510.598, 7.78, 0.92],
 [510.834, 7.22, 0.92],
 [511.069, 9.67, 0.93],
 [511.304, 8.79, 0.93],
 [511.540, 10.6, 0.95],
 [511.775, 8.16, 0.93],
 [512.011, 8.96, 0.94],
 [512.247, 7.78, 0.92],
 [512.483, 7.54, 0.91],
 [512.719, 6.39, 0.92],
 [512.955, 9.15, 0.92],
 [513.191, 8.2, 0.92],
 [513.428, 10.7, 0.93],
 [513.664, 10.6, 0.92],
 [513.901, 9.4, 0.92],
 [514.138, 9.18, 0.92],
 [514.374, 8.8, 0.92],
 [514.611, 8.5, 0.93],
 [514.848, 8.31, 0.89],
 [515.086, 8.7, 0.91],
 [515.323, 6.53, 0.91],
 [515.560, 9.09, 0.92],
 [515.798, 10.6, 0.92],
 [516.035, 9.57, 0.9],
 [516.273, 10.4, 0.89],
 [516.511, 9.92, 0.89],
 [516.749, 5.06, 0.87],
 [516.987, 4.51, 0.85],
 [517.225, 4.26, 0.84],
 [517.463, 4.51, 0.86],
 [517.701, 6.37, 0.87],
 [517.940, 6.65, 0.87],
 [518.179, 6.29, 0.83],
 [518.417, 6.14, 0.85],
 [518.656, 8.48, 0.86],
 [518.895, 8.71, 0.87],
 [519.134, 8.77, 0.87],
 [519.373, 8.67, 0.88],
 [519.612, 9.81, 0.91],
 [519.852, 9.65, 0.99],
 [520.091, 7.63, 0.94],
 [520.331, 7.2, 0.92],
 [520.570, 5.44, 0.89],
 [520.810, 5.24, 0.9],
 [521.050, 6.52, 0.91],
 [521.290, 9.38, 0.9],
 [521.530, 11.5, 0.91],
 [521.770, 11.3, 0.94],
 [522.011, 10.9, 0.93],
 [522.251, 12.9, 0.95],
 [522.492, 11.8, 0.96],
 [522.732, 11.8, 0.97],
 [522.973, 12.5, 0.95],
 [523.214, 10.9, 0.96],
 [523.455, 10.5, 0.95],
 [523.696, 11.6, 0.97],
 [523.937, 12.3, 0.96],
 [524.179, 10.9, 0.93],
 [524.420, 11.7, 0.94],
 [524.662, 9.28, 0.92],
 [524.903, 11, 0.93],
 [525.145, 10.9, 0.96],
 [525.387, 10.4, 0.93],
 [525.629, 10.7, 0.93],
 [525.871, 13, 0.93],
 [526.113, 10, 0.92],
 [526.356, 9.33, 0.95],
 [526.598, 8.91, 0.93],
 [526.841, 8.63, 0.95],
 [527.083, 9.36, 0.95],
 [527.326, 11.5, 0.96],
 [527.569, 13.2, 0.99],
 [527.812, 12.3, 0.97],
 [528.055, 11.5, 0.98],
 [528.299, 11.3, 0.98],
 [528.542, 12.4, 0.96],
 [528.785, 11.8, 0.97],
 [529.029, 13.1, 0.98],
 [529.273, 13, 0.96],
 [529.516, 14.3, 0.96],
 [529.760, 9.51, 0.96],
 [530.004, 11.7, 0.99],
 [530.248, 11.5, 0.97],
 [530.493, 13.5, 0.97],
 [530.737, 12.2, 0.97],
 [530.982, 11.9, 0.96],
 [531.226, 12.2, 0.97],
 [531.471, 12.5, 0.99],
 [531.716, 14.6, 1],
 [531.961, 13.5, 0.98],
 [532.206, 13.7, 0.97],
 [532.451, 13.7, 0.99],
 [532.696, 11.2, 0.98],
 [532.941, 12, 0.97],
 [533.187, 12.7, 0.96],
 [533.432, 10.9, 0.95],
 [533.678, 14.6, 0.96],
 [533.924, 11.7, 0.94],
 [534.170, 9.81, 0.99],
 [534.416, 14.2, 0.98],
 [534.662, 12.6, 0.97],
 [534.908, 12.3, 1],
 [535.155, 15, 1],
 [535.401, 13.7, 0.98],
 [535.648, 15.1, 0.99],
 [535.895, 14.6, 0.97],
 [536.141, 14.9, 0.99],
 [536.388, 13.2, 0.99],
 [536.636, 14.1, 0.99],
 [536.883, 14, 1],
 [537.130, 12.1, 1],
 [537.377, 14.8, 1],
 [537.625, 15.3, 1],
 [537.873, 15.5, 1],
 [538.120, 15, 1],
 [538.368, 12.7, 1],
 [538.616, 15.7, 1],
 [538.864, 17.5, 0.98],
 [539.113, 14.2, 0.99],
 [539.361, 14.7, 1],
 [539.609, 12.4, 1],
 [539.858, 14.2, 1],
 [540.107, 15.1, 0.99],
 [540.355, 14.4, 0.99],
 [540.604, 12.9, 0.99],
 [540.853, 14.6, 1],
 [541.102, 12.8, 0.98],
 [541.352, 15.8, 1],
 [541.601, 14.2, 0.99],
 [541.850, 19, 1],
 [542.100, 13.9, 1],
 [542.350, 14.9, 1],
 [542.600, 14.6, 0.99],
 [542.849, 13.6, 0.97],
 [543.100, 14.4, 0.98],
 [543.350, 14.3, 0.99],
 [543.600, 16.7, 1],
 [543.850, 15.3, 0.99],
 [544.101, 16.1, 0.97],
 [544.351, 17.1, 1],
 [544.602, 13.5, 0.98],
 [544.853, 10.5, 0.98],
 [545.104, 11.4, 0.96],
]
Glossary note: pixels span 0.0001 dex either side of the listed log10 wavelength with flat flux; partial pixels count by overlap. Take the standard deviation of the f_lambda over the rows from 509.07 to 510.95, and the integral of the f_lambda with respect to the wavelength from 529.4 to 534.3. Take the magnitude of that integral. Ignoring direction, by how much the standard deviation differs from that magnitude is 60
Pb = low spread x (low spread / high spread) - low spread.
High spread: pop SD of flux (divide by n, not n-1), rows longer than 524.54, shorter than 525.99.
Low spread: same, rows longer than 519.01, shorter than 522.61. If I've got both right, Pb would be 2.4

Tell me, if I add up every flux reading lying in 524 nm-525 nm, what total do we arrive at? 43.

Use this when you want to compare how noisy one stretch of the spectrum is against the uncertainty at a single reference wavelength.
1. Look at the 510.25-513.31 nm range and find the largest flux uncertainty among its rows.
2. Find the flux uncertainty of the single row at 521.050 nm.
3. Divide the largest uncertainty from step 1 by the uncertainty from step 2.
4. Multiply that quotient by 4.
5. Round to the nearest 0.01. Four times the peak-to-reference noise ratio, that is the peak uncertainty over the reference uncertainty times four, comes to 4.18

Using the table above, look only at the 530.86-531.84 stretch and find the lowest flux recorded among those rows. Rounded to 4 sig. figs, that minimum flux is 11.90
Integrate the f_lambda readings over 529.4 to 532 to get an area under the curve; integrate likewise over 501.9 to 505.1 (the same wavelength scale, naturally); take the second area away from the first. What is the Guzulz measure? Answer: 7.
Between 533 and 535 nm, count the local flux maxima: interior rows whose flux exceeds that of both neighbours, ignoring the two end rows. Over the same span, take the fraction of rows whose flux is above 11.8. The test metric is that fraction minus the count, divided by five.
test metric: -0.3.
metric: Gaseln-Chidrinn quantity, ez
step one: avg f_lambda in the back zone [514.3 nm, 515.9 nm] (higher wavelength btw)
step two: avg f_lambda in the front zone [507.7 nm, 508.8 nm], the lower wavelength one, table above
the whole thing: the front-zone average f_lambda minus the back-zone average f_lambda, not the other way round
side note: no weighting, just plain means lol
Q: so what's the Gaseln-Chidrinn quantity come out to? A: 0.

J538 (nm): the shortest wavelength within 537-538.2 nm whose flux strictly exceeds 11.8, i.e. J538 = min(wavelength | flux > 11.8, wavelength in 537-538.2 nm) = 537.130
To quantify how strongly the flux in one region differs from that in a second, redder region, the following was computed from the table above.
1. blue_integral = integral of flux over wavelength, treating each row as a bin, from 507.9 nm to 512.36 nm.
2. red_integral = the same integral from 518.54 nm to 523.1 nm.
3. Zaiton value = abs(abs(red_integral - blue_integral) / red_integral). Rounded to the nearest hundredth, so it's 0.09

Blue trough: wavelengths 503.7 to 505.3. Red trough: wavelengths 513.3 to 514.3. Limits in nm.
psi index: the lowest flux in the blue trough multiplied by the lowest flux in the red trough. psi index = 54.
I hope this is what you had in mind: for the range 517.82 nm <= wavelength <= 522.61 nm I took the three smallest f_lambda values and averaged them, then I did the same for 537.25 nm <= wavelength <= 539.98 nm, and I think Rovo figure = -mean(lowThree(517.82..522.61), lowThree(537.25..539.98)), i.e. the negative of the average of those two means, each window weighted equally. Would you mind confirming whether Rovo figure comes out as -9.4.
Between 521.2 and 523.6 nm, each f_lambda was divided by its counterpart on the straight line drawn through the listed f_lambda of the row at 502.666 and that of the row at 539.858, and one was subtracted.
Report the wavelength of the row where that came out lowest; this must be 521.290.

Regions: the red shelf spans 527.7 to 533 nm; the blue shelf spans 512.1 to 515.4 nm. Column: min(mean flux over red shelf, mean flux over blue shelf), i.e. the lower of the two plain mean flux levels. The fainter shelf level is 8.6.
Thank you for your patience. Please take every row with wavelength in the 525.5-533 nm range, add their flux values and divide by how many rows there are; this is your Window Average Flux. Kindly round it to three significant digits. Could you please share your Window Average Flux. 11.9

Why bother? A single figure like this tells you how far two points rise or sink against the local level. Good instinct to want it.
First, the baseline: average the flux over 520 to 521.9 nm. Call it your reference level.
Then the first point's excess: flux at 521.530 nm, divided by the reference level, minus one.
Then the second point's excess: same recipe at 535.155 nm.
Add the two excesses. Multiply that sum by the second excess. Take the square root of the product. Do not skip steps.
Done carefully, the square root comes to 1.06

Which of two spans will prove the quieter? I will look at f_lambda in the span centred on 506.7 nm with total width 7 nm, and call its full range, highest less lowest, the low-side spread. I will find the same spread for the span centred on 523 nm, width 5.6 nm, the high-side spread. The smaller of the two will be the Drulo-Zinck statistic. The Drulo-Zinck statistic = 4.5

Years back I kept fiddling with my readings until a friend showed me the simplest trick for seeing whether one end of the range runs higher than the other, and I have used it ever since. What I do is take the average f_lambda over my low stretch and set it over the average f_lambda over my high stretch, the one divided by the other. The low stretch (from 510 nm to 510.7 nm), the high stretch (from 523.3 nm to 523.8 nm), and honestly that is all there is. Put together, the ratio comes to 0.77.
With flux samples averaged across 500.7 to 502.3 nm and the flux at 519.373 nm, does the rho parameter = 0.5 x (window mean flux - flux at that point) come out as -0.68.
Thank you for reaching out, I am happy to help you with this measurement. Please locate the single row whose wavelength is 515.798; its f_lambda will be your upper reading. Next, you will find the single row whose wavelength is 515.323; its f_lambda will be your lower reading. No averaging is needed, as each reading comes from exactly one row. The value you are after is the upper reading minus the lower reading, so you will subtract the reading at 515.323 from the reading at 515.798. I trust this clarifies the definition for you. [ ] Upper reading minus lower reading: 4.1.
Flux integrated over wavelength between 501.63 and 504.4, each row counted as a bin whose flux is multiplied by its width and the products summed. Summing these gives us 21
